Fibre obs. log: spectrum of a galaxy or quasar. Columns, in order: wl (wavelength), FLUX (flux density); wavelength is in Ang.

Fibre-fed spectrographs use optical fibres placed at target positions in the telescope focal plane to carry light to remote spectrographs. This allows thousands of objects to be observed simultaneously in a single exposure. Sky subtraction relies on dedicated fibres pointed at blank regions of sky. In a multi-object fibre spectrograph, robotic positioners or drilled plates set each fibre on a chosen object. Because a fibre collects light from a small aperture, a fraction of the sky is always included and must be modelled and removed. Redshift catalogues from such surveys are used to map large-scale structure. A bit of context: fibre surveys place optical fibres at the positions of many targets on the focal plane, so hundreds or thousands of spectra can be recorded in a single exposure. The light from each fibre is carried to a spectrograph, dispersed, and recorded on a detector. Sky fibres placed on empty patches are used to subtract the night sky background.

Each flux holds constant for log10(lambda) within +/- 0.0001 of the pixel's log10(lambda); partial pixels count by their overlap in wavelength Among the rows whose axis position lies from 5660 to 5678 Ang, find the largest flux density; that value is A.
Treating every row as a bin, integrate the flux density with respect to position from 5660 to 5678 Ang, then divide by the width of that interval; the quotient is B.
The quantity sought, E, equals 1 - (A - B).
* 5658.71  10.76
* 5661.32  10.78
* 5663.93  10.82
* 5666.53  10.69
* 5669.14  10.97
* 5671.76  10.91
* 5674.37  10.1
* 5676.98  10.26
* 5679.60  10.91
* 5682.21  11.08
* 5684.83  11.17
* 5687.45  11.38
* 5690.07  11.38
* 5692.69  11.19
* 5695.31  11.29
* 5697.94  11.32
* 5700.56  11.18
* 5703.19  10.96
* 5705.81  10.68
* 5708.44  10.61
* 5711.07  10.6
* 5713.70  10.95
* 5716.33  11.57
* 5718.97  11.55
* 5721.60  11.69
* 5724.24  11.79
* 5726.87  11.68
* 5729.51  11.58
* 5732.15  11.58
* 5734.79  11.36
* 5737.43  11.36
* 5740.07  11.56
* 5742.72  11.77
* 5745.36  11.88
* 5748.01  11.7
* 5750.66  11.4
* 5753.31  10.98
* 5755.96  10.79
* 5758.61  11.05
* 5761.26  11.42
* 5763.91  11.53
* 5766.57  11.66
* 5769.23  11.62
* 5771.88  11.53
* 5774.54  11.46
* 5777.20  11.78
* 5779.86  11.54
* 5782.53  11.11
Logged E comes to 0.68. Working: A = 10.97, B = 10.7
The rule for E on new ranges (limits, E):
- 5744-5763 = 0.45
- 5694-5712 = 0.64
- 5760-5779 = 0.79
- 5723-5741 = 0.77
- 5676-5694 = 0.69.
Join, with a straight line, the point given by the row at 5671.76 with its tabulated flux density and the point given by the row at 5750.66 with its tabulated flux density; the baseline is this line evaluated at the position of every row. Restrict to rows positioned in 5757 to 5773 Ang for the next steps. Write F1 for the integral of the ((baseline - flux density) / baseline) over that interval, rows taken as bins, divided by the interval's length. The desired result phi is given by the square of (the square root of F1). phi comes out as 0.003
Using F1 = 0.003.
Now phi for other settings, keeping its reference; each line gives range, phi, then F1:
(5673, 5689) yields 0.013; 0.013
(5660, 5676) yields 0.017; 0.017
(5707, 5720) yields 0.011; 0.011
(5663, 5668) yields 0.010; 0.010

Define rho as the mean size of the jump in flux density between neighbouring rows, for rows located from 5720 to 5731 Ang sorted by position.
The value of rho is 0.10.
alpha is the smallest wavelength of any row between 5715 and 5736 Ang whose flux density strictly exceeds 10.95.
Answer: 5716.33 Ang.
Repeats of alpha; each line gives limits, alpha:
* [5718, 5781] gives 5718.97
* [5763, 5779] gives 5763.91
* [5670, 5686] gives 5682.21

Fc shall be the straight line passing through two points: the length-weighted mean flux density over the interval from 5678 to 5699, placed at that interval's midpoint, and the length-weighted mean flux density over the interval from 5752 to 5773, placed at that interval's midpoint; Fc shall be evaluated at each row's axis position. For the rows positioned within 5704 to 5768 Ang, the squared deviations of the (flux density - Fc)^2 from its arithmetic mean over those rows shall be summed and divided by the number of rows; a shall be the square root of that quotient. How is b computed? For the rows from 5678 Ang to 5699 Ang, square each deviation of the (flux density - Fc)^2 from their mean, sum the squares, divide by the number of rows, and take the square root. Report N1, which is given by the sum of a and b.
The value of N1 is 0.14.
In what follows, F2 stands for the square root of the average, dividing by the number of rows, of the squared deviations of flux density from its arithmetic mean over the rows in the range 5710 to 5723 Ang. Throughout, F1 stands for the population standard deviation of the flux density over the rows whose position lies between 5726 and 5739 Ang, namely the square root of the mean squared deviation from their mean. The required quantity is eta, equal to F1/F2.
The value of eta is 0.3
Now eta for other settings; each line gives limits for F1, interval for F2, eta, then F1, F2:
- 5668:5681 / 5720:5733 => 4.7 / 0.37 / 0.08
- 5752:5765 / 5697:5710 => 1.0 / 0.28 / 0.28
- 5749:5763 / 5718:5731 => 2.9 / 0.25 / 0.09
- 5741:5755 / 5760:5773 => 3.9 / 0.32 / 0.08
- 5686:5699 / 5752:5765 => 0.3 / 0.07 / 0.28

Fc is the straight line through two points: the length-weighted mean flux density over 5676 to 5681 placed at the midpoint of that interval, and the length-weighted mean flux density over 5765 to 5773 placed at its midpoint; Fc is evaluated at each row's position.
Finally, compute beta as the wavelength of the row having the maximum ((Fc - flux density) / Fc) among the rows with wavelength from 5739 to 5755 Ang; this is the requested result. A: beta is 5753.31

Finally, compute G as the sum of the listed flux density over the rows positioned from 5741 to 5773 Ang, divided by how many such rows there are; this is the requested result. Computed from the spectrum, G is 11.4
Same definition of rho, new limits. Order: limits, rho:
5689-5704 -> 0.14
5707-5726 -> 0.21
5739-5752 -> 0.20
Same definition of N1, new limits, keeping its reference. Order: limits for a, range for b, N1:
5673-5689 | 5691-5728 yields 0.60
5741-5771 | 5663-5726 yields 0.38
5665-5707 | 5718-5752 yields 0.43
